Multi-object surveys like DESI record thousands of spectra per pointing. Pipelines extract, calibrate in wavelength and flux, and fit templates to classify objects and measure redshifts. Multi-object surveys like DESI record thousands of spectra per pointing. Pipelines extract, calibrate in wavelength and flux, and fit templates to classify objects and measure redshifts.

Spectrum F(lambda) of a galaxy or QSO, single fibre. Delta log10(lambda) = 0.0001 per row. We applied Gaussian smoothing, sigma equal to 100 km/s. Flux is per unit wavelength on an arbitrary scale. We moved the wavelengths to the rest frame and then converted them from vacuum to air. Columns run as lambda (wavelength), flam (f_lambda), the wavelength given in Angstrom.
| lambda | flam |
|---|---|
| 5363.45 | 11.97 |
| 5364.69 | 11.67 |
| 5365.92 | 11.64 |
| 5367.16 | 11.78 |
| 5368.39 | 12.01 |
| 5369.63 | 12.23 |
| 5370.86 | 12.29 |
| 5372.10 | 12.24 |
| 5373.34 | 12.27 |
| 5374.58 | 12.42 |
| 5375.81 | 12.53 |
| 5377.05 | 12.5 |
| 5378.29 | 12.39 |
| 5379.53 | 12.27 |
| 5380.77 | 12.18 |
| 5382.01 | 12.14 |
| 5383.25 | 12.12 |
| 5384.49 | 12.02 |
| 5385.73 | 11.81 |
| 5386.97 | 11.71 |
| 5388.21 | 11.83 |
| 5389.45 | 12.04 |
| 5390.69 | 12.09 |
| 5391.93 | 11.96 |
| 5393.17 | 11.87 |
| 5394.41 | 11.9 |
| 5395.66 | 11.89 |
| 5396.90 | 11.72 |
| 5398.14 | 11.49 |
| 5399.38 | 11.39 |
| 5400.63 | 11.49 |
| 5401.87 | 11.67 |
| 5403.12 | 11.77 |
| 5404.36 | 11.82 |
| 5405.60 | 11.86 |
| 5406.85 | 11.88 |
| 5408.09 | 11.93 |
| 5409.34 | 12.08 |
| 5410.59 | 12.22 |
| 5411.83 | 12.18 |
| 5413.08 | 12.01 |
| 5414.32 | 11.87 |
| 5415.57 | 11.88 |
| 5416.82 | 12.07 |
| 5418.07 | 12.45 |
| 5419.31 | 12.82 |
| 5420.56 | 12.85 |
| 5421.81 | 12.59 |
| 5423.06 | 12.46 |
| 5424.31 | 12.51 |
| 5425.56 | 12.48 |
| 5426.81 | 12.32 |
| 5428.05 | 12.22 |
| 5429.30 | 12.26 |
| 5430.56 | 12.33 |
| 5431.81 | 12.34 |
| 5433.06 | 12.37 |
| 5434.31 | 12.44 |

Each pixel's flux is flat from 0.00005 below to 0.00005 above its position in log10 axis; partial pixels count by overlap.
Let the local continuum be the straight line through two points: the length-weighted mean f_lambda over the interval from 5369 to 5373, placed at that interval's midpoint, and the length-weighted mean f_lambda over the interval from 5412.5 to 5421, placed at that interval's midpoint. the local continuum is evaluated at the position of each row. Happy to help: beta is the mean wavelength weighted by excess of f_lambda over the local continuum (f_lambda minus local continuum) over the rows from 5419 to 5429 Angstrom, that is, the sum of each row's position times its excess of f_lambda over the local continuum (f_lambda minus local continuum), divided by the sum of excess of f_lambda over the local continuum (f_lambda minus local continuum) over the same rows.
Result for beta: 5421.5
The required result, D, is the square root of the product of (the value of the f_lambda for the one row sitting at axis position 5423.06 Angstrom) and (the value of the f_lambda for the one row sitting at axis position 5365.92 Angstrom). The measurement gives 12.0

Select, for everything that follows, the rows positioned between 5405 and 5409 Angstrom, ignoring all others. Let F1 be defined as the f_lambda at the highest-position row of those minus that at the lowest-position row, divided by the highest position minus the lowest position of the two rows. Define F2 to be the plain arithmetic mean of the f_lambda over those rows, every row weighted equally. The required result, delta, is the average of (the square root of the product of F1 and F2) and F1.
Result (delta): 0.30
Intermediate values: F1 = 0.028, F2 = 11.9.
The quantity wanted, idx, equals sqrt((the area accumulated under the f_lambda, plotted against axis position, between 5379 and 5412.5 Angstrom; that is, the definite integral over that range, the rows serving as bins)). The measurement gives 20.0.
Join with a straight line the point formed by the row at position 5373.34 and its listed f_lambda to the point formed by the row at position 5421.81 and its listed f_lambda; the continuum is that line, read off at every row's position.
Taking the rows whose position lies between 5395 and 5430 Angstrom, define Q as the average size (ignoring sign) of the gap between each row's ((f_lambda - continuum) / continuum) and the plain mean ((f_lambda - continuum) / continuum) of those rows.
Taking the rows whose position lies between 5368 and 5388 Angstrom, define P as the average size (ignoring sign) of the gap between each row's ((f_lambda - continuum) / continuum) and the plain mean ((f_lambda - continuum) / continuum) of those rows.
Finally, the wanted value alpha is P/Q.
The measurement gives 0.74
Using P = 0.016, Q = 0.021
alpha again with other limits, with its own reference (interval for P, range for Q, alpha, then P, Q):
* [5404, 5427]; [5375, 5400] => 0.90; 0.020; 0.022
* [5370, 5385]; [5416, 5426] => 0.82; 0.011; 0.014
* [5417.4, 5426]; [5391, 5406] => 0.91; 0.011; 0.013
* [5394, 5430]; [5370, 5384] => 2.12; 0.021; 0.010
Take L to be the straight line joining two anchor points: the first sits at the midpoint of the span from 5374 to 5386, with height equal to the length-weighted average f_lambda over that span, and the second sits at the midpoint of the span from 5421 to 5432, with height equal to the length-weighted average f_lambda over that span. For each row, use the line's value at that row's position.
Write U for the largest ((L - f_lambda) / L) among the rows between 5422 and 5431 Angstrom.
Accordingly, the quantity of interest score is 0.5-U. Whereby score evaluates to 0.49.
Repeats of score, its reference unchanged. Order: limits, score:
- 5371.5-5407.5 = 0.43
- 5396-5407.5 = 0.43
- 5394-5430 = 0.43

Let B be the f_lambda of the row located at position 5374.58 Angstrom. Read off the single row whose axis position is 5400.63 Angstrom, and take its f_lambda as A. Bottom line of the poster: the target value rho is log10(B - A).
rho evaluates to -0.03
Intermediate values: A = 11.49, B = 12.42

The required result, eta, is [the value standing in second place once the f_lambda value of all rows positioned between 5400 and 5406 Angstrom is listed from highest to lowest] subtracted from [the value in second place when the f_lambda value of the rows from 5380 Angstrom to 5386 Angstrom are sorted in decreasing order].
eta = 0.3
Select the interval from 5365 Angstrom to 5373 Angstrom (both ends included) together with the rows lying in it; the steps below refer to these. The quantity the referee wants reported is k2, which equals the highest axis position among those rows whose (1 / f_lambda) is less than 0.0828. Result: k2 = 5372.10 Angstrom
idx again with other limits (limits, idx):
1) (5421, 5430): 10.6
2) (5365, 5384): 15.2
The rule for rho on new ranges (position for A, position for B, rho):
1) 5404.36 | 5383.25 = -0.52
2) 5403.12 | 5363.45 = -0.70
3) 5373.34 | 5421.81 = -0.49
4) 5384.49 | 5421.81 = -0.24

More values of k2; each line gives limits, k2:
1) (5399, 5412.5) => 5411.83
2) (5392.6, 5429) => 5428.05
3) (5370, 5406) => 5390.69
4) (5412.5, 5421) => 5420.56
